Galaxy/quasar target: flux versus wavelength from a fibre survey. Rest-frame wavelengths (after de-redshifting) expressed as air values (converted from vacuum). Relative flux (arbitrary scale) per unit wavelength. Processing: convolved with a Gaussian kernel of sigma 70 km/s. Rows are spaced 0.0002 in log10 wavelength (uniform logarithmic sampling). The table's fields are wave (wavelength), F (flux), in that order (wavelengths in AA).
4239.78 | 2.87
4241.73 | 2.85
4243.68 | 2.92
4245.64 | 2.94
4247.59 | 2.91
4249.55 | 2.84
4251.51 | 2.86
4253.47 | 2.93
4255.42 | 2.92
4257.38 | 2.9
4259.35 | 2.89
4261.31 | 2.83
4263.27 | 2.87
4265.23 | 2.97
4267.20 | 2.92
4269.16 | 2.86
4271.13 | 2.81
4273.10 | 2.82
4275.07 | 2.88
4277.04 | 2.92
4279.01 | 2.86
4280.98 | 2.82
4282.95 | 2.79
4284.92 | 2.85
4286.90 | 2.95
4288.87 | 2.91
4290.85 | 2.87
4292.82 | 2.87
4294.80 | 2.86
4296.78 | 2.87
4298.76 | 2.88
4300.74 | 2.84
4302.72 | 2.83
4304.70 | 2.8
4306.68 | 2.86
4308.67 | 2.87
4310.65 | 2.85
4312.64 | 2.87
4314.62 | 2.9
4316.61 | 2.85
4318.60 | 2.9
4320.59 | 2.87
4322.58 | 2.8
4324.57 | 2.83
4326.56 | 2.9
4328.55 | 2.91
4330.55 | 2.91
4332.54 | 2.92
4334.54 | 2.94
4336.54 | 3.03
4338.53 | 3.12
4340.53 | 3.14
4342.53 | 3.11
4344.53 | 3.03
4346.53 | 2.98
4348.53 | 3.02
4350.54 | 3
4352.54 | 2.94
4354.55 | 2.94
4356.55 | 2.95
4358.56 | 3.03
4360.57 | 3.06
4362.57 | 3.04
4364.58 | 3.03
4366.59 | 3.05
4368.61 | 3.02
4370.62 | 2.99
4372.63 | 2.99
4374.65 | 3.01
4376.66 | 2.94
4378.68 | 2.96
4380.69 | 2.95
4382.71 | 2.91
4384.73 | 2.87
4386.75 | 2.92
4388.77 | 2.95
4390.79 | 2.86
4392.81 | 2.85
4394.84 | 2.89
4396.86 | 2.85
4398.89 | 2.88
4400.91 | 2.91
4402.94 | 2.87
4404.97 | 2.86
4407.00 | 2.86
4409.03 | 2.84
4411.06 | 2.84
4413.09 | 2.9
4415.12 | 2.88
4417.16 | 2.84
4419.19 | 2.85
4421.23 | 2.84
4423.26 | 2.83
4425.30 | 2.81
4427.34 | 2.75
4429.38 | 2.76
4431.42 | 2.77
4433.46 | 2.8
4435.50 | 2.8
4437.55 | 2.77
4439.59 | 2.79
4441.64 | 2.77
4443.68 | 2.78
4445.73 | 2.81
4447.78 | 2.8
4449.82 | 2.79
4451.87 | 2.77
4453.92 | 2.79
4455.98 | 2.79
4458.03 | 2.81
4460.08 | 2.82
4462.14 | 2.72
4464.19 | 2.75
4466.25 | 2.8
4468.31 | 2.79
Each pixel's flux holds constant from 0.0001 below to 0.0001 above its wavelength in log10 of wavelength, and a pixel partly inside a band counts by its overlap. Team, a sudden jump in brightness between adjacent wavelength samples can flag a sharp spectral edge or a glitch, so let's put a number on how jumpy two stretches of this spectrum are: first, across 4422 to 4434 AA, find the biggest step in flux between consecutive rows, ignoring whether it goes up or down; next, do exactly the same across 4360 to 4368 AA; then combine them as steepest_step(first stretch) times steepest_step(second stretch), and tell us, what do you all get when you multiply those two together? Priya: 0.0012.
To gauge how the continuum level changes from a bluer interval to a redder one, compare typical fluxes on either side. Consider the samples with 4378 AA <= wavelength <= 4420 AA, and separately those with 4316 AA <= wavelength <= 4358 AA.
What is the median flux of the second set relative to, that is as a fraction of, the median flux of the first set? 1.02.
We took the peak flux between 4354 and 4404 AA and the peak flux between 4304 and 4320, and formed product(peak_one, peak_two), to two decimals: 8.87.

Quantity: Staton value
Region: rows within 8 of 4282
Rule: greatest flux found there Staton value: 2.95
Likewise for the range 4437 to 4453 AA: 2.81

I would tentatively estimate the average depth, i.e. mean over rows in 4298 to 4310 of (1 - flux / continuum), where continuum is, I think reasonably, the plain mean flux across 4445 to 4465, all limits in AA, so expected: -0.02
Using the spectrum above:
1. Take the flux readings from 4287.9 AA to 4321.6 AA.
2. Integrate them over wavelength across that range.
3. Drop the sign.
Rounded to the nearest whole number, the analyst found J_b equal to 97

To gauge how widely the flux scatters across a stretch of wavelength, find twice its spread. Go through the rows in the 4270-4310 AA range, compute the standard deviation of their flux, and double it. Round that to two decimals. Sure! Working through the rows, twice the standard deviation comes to 0.08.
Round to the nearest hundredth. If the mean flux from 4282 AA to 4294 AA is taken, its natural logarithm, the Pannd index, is 1.06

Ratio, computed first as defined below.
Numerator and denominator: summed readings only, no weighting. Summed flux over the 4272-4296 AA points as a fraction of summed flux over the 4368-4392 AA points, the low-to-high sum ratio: 0.97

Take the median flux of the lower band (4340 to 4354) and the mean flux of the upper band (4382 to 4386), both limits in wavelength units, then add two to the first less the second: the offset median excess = 2.13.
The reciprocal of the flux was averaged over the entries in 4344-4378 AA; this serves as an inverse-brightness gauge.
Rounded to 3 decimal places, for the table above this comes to 0.333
